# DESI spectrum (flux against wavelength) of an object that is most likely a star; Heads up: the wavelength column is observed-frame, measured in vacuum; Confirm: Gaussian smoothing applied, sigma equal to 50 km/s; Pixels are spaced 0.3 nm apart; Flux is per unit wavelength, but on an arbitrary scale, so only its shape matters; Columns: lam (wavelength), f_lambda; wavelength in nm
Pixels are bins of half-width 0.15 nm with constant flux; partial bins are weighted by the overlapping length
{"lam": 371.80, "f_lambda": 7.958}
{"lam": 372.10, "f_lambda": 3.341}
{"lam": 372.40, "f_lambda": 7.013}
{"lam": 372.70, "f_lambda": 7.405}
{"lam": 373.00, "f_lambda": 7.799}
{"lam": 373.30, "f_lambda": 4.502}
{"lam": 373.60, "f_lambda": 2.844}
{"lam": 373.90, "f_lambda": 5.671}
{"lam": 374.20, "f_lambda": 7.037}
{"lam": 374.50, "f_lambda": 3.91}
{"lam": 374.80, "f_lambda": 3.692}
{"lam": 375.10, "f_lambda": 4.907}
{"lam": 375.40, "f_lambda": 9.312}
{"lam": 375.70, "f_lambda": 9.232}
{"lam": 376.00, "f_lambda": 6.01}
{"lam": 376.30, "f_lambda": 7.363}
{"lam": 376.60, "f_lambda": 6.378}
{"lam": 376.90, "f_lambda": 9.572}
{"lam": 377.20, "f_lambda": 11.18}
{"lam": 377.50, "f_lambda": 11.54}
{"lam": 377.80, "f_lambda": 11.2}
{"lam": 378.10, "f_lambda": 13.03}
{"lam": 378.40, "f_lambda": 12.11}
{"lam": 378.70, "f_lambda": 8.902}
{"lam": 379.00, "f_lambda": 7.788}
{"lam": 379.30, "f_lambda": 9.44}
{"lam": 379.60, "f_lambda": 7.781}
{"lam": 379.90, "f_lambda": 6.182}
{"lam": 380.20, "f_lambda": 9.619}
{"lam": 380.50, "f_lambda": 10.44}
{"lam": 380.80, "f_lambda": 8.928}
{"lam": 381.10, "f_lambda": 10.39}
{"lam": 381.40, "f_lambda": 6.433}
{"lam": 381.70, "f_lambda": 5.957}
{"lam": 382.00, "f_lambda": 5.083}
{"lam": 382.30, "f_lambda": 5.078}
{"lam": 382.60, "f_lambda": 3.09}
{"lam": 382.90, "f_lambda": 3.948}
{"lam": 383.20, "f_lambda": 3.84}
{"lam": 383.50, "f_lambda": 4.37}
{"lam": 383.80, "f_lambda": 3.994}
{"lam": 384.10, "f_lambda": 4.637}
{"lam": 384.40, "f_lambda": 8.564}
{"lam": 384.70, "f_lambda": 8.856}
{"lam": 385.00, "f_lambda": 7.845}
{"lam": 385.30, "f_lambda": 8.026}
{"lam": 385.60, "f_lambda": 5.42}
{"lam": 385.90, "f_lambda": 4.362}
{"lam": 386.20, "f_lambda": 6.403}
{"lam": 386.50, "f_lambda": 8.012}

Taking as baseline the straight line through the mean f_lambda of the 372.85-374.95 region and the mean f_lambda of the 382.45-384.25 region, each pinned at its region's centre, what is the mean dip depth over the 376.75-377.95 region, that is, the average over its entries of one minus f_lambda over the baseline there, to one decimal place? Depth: -1.3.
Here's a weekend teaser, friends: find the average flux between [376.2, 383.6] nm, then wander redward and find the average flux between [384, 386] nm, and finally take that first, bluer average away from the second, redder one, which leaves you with -1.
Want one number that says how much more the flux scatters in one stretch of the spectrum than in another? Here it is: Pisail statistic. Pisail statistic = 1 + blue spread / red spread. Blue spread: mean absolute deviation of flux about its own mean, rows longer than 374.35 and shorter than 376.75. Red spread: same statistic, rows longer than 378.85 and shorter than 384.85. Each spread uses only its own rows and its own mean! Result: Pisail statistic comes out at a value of 1.8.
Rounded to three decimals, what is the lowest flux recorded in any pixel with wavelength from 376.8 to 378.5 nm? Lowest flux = 9.572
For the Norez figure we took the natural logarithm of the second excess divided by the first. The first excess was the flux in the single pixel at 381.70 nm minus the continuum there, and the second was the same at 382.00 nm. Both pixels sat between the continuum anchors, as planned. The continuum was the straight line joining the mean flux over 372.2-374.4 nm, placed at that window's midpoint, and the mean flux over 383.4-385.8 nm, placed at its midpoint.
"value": 1.2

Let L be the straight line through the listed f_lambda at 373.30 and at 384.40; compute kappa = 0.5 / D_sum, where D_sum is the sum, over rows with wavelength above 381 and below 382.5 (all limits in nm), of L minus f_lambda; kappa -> 0.10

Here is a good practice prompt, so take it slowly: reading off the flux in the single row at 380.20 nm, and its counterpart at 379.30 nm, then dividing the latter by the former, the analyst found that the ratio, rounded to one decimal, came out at 1.0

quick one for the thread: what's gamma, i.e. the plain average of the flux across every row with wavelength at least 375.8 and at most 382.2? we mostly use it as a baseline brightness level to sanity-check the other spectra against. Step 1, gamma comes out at 8.8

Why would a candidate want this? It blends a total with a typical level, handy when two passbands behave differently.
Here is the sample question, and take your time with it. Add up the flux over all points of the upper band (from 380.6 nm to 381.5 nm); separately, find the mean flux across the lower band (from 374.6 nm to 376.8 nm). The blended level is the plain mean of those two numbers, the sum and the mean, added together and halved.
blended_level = 16.2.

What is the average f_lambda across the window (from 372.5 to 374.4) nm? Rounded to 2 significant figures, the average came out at 5.9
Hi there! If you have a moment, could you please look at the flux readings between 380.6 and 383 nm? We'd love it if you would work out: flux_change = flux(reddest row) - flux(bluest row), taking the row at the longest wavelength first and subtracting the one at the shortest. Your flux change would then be -5.0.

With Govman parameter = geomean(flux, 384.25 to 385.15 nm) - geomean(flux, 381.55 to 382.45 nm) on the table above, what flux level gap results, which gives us 3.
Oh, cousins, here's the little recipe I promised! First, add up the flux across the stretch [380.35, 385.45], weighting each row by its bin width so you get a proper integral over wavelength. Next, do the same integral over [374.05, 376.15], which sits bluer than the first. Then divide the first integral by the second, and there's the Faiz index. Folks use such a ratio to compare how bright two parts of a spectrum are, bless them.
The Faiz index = 2.5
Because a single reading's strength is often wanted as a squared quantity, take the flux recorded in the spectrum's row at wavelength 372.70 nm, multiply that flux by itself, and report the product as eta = 55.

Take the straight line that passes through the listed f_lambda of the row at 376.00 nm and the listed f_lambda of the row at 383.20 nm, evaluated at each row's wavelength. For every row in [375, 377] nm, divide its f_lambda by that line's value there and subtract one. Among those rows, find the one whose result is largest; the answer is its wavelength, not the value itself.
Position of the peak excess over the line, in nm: 376.90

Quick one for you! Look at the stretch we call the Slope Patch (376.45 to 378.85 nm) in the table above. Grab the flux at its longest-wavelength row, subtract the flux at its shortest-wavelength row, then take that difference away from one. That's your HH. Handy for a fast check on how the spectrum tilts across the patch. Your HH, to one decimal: -1.5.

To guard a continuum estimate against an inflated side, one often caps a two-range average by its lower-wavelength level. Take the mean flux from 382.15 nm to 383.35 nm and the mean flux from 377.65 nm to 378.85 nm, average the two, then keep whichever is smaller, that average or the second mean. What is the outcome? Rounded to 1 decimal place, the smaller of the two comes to 7.6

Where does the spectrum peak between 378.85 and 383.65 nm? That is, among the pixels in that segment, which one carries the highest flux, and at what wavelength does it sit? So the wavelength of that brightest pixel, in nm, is 380.50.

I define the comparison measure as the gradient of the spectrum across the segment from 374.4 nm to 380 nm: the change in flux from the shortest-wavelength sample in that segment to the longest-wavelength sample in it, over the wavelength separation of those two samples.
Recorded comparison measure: 0.4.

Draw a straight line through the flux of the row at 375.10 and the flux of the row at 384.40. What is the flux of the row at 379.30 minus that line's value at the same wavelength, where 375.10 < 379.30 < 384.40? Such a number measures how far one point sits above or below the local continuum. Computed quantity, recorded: 2.9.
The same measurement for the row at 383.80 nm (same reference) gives -4.3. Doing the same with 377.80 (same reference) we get 5.2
